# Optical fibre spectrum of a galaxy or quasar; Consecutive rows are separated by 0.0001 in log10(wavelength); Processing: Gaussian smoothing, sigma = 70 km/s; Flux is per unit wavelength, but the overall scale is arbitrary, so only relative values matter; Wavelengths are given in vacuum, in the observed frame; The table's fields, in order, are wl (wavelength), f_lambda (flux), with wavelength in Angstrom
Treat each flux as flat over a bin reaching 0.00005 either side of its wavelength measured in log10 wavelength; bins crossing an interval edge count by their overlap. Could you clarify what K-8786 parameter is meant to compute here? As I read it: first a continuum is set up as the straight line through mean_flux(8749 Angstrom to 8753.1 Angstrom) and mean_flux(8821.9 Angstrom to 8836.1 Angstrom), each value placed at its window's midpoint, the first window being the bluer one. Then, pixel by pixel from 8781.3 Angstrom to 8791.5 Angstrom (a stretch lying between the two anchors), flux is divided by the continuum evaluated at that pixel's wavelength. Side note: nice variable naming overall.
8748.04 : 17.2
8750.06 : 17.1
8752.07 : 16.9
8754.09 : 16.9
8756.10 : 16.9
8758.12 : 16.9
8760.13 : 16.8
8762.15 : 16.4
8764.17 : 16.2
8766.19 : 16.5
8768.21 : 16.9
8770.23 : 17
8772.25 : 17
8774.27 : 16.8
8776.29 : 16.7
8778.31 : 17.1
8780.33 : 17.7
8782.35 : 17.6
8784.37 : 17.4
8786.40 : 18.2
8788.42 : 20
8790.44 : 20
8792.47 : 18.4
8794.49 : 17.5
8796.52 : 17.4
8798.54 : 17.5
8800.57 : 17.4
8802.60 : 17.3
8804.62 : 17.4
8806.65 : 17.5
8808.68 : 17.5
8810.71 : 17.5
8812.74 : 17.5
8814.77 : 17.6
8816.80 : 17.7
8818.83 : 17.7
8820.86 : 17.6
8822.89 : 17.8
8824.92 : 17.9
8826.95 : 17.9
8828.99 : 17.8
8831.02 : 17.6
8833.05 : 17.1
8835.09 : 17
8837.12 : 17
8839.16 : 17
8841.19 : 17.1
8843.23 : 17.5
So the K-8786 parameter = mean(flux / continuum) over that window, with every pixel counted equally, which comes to 1.08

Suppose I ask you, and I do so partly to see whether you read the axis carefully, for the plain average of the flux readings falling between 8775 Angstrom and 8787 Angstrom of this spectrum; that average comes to 17.4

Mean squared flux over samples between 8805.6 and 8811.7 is 306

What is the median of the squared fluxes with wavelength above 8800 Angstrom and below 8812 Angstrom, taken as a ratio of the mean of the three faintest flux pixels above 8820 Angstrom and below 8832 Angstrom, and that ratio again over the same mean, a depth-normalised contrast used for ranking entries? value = 0.98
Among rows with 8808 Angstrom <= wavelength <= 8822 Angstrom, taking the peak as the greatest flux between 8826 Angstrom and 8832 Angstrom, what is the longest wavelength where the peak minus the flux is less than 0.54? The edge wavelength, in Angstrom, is 8820.86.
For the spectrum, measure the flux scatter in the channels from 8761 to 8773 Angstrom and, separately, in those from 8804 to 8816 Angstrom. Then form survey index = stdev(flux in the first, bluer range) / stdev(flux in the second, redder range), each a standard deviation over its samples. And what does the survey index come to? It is 5.4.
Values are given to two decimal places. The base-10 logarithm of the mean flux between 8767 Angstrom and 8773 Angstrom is 1.23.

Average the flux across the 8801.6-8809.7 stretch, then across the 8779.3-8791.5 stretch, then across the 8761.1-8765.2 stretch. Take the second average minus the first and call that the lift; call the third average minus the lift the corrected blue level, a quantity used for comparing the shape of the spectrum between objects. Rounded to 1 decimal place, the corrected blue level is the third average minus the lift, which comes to 15.2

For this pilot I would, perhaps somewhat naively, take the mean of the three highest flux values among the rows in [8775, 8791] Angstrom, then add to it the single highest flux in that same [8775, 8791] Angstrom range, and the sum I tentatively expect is 39.4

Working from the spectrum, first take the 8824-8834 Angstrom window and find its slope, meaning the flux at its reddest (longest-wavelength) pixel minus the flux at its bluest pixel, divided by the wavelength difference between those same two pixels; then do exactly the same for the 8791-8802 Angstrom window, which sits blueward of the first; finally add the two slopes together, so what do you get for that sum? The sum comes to -0.222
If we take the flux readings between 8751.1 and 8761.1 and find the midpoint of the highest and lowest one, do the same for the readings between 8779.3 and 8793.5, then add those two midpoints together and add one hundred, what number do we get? 136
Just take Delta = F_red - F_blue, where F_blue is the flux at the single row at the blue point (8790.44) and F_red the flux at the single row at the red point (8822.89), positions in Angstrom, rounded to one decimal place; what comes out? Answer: -2.2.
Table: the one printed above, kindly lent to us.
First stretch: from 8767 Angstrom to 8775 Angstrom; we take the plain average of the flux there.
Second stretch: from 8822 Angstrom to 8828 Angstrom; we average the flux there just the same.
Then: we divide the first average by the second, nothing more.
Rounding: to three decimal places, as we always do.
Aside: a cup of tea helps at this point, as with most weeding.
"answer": 0.947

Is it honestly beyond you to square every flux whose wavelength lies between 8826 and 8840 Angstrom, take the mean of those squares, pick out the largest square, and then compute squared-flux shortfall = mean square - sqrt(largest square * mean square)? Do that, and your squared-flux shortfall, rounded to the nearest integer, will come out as -10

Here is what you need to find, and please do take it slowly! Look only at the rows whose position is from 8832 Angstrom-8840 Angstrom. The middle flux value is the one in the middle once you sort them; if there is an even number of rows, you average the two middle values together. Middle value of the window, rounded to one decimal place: 17.0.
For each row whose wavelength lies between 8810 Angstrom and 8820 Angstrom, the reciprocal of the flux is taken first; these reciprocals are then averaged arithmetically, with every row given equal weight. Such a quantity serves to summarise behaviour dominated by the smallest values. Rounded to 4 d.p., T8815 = 0.0568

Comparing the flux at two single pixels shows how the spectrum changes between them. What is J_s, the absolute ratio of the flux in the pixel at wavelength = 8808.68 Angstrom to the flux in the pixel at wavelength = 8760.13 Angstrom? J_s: 1.04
